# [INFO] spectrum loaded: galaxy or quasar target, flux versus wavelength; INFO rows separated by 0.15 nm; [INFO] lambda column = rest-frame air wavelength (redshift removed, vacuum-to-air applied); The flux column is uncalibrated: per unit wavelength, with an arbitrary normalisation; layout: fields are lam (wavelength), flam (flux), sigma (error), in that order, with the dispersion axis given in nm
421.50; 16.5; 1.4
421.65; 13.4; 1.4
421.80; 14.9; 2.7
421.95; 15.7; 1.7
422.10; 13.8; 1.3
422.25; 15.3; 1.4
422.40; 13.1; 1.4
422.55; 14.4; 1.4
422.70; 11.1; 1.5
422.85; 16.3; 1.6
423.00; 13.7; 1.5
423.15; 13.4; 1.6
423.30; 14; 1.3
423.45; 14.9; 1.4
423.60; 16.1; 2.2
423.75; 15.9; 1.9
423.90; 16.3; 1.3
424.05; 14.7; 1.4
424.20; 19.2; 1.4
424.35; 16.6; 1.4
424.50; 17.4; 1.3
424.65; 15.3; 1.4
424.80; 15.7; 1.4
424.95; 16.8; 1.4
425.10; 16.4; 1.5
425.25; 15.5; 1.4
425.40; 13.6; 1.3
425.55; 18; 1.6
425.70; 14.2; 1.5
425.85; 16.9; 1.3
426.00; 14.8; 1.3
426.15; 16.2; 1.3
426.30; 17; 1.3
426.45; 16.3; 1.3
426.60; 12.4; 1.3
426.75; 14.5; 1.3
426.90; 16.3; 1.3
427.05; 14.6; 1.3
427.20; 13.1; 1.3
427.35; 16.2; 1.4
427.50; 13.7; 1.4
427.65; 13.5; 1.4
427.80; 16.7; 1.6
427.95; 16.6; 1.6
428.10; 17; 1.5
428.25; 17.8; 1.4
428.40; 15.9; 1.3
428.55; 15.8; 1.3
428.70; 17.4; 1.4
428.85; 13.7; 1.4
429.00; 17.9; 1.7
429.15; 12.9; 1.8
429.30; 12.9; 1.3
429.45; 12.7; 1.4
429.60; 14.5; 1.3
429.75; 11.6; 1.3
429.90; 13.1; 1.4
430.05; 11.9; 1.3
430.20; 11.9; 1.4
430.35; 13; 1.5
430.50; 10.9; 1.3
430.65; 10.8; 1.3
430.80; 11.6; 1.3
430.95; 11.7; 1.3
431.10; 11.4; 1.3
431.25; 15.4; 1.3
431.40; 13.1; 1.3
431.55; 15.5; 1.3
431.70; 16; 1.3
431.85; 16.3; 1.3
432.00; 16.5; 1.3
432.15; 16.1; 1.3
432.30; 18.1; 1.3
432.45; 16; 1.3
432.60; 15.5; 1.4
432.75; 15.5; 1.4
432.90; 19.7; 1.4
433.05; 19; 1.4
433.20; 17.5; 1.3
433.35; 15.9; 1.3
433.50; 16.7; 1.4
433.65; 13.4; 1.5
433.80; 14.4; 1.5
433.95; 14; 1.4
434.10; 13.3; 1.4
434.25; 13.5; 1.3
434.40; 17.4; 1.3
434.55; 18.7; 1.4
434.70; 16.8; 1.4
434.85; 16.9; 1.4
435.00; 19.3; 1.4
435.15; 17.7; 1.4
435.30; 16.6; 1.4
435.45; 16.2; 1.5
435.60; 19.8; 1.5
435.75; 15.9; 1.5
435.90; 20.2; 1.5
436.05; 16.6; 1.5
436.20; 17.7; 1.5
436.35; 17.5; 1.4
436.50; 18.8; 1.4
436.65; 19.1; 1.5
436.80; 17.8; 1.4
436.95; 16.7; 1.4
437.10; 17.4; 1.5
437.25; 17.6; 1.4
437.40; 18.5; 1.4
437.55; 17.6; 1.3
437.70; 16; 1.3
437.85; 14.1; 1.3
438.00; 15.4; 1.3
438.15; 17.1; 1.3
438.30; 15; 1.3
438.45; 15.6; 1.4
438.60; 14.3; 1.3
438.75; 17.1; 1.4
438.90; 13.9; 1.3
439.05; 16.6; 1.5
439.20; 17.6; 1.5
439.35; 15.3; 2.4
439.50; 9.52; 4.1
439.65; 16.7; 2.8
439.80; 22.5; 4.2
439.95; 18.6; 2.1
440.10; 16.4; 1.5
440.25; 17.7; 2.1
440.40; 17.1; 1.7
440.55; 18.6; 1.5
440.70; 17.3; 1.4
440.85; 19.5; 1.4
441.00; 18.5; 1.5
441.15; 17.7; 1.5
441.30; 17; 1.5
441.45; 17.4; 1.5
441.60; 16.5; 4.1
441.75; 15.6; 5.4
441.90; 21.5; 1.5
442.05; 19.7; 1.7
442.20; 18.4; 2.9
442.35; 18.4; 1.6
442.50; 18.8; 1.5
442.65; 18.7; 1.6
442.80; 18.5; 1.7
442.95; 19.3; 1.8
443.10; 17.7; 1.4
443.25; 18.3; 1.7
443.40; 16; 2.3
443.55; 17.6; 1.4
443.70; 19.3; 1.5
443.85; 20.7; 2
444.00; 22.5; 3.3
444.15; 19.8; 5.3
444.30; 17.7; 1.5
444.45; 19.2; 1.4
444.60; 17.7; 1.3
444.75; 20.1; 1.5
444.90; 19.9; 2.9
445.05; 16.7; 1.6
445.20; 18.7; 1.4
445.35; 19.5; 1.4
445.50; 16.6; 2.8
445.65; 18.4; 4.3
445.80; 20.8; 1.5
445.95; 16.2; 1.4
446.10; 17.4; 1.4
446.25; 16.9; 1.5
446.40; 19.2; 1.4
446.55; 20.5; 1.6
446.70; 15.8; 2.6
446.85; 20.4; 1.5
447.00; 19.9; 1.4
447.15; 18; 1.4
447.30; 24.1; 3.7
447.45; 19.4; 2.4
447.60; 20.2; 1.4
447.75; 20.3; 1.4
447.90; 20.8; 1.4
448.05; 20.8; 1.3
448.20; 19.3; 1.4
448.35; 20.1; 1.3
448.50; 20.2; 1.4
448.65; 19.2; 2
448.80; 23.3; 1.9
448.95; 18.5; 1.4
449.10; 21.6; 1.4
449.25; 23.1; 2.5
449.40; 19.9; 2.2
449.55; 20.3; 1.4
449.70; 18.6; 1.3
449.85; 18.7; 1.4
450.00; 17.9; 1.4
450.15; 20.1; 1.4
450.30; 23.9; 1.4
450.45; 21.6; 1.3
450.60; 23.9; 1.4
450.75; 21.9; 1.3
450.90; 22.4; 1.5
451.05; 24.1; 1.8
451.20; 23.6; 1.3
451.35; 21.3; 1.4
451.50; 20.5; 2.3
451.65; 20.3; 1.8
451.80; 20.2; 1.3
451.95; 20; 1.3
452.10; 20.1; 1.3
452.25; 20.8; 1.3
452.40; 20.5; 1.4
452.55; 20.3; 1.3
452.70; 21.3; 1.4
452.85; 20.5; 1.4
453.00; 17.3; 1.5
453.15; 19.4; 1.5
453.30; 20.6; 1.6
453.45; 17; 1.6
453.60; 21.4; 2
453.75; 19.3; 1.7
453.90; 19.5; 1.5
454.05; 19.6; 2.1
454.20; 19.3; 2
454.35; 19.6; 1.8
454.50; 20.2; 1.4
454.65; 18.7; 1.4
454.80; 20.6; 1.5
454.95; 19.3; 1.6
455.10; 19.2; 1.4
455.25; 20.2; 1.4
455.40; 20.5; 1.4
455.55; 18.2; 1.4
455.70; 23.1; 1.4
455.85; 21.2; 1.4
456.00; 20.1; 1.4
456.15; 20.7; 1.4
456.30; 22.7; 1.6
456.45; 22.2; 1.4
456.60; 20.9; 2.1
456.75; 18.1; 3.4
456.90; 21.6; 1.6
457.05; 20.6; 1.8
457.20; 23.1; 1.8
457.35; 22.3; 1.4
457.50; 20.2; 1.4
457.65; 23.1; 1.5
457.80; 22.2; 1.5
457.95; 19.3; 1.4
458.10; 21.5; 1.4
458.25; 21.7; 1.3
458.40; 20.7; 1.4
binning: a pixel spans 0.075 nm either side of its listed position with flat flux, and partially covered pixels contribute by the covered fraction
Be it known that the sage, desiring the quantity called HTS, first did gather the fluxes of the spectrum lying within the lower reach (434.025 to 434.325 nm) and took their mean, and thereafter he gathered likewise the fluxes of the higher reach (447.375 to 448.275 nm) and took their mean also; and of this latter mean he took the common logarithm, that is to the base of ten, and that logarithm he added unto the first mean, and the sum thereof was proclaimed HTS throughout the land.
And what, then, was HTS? 14.7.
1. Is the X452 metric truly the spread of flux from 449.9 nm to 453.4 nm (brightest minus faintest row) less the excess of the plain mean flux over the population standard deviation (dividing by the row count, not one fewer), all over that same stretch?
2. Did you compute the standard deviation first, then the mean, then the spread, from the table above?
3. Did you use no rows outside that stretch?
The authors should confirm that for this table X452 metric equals -12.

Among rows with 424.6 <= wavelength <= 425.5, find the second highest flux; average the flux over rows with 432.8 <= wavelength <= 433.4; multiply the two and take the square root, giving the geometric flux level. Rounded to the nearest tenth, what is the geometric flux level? 17.2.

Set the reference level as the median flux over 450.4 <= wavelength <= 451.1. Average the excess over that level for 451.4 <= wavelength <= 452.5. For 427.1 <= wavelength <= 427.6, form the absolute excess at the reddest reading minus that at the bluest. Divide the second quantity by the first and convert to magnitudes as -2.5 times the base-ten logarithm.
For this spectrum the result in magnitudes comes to 1.3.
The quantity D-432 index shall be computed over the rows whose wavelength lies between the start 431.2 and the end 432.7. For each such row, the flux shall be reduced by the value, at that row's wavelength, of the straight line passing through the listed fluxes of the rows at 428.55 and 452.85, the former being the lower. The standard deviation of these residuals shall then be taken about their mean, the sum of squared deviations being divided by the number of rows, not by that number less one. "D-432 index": 1.1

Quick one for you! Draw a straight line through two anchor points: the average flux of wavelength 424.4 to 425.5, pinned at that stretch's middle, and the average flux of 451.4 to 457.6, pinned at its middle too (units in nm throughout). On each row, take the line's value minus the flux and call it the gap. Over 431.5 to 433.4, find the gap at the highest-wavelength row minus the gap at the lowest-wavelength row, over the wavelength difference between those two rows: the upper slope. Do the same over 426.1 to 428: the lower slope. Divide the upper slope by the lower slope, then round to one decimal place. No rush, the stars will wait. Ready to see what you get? 1.0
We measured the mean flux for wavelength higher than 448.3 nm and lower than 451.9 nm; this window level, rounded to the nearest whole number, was 21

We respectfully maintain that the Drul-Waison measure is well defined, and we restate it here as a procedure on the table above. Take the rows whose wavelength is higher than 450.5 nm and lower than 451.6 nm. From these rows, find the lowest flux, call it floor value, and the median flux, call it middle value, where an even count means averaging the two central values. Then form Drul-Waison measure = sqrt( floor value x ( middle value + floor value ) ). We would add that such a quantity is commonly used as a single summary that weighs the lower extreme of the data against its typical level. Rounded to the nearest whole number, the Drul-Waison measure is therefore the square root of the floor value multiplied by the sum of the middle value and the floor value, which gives 30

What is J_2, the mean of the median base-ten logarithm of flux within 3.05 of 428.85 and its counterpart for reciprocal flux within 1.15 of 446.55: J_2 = 0.607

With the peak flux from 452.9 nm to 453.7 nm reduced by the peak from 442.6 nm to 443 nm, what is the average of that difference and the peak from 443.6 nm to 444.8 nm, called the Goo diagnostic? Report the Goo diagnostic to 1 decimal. 12.3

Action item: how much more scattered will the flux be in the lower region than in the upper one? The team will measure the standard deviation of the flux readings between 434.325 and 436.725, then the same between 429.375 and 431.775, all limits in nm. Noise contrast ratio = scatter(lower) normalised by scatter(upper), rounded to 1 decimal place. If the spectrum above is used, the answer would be 1.3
